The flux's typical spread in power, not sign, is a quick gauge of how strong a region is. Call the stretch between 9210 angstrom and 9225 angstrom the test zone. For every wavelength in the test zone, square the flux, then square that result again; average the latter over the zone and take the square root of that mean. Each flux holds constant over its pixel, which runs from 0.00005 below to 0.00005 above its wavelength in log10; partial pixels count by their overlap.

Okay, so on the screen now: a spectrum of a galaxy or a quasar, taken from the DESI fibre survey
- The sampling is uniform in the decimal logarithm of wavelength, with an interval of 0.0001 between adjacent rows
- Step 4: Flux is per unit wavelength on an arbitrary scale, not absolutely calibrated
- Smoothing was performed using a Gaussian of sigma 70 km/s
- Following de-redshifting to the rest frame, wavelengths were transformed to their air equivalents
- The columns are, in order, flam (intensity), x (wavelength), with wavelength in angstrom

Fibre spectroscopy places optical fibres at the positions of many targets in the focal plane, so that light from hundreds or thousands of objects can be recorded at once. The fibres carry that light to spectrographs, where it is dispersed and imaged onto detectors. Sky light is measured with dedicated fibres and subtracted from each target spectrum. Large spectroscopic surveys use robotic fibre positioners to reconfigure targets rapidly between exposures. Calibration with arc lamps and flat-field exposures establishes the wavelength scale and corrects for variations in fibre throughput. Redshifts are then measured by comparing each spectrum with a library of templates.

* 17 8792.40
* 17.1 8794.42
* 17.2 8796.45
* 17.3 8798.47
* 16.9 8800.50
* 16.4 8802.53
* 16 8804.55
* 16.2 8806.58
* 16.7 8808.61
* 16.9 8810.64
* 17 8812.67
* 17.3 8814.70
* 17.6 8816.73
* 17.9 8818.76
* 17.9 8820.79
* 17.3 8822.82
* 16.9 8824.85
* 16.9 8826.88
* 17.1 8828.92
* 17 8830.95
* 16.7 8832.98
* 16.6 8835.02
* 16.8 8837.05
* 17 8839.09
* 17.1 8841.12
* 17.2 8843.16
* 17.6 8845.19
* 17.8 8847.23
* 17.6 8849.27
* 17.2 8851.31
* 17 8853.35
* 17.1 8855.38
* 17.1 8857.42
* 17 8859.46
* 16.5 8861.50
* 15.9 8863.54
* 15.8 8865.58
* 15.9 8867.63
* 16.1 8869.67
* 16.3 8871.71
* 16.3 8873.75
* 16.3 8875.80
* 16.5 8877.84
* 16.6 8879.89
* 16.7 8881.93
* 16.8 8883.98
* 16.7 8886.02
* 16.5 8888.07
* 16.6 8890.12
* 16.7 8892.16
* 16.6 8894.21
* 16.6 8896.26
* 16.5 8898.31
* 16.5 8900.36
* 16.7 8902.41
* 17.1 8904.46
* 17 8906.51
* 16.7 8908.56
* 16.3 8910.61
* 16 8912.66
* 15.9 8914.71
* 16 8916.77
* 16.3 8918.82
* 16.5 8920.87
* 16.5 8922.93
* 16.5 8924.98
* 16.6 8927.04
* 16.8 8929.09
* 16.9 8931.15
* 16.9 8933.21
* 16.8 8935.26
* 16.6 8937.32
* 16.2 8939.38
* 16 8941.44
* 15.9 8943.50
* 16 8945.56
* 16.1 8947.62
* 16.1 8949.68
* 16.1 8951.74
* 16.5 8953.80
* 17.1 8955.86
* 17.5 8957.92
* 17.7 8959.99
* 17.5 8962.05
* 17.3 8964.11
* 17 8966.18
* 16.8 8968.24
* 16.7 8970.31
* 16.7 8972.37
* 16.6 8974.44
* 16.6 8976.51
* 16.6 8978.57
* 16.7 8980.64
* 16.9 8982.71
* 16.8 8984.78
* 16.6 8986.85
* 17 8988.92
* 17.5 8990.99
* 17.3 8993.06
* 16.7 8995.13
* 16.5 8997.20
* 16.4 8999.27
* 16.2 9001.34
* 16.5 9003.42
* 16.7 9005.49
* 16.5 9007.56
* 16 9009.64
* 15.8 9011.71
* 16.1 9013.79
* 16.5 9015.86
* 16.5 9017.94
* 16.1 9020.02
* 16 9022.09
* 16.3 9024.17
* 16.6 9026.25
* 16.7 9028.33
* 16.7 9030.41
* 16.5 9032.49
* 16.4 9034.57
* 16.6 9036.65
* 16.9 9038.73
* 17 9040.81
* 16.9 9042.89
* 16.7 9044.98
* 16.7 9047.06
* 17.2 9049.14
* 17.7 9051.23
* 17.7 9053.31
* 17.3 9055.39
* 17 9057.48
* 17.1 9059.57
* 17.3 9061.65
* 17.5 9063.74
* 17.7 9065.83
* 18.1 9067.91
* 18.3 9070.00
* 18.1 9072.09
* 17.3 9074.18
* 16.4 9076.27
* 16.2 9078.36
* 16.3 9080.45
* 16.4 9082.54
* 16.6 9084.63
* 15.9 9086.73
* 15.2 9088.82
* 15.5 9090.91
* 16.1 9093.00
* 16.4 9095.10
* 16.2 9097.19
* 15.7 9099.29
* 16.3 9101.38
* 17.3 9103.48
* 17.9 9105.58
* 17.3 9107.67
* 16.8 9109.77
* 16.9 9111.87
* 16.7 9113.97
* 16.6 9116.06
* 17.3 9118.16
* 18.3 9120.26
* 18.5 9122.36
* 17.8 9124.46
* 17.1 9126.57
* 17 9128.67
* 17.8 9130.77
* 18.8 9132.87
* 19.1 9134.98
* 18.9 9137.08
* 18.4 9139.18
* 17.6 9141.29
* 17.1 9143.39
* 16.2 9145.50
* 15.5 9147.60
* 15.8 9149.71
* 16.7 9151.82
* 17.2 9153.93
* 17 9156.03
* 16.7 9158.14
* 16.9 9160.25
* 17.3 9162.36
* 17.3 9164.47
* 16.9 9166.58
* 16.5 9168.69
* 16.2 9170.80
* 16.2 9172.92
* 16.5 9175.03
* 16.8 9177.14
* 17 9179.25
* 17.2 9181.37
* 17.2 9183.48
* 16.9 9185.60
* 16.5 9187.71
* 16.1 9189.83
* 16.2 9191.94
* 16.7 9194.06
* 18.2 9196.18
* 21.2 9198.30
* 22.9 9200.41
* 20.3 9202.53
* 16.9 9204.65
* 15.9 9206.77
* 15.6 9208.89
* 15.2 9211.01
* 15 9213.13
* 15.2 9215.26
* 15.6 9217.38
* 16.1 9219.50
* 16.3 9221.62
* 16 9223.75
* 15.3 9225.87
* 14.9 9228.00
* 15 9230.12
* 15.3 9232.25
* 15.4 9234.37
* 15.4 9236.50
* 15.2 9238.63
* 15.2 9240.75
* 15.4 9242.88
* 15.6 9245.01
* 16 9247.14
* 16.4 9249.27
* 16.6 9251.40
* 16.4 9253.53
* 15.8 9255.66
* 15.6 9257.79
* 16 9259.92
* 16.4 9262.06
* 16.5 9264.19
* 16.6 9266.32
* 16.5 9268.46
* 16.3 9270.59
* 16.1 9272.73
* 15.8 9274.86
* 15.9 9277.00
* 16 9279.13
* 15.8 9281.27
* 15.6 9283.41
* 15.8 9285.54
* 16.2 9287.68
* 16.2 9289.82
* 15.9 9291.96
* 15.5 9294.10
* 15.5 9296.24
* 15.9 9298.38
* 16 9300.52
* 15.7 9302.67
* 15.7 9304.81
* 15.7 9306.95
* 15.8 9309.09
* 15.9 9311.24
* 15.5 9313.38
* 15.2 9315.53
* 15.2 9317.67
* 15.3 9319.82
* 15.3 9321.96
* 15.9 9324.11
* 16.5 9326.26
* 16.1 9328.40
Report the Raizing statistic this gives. 245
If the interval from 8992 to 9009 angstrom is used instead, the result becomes 276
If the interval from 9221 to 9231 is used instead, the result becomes 241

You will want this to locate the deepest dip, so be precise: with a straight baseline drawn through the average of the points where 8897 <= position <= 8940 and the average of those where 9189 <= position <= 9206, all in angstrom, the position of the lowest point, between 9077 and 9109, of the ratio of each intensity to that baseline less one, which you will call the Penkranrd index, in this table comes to 9088.82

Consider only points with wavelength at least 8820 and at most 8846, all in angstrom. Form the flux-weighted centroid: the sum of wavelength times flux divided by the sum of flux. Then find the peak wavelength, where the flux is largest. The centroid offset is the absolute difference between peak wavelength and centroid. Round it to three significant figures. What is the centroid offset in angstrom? 12.2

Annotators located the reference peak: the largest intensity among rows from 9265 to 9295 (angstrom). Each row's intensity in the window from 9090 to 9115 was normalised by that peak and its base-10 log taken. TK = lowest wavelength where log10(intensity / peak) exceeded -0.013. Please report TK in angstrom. 9095.10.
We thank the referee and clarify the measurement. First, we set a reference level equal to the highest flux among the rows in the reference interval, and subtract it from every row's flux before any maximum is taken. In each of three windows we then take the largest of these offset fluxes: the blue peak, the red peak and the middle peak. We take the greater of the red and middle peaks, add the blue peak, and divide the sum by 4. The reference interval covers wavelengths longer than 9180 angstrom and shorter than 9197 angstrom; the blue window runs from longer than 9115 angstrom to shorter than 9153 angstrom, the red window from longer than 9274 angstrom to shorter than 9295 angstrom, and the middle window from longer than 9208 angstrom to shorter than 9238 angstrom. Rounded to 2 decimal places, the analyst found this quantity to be -0.25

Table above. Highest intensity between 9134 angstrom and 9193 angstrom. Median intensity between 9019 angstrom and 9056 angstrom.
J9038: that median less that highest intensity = -2.4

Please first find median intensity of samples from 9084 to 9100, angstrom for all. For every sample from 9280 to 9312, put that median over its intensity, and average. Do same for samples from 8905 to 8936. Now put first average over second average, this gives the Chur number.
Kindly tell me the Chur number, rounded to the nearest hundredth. 1.04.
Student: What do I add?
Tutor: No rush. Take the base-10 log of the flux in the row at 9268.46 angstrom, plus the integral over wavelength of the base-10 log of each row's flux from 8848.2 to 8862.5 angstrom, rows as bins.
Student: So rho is 18.8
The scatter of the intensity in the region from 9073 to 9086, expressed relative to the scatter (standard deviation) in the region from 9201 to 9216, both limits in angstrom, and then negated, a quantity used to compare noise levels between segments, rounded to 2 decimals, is -0.21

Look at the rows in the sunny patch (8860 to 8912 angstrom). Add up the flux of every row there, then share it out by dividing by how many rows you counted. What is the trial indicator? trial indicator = 16.5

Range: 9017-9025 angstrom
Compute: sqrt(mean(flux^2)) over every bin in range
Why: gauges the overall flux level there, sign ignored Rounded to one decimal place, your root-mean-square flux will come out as 16.2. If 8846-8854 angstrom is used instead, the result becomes 17.4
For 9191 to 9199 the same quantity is 18.2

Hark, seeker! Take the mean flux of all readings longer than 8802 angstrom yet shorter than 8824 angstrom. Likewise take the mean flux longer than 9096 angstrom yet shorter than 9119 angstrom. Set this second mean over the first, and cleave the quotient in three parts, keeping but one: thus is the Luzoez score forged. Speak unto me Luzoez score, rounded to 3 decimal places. 0.329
